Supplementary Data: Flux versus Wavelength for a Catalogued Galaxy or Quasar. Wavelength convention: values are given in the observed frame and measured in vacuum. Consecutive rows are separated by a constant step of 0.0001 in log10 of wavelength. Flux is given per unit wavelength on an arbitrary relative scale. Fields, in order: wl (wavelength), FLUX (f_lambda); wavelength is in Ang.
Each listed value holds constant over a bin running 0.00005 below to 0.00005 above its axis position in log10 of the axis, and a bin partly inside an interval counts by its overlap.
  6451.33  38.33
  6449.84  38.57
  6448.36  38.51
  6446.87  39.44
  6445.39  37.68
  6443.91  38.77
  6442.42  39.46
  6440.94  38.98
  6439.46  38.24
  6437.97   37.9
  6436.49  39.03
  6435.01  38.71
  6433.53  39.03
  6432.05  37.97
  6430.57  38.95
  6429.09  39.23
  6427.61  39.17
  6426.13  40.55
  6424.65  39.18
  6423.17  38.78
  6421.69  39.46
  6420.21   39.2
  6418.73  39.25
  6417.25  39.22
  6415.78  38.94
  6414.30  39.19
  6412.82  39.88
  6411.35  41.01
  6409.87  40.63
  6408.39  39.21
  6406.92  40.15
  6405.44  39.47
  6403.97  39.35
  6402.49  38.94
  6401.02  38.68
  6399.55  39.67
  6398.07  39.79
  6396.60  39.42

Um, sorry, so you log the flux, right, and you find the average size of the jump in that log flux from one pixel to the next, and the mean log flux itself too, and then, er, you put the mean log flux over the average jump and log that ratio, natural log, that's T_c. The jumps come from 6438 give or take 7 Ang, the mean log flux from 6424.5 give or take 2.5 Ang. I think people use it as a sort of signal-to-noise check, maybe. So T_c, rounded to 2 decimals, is 5.41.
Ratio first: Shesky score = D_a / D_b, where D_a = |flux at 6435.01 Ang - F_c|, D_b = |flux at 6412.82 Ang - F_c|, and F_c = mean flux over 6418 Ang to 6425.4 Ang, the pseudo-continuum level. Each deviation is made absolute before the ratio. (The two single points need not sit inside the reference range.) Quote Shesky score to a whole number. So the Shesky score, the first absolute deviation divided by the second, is 1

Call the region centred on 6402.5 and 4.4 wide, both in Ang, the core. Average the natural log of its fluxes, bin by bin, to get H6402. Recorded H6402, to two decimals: 3.66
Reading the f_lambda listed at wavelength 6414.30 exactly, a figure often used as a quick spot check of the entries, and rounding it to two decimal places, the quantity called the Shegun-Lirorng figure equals 39.19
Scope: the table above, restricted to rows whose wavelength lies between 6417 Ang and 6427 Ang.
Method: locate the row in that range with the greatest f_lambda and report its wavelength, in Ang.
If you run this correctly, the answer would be 6426.13 Ang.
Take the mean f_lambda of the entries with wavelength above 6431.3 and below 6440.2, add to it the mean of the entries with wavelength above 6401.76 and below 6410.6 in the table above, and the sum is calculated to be 78.1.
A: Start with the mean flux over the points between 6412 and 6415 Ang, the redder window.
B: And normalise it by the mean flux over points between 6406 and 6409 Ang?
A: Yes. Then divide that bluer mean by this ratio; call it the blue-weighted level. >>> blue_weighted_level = 39.8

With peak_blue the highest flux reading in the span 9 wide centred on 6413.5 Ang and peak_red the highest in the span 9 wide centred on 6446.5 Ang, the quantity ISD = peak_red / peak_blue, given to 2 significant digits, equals 0.96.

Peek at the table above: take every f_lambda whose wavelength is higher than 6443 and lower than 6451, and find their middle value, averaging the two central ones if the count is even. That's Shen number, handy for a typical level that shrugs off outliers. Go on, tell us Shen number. 38.6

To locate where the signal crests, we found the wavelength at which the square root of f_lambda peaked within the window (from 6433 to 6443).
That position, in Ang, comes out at 6442.42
